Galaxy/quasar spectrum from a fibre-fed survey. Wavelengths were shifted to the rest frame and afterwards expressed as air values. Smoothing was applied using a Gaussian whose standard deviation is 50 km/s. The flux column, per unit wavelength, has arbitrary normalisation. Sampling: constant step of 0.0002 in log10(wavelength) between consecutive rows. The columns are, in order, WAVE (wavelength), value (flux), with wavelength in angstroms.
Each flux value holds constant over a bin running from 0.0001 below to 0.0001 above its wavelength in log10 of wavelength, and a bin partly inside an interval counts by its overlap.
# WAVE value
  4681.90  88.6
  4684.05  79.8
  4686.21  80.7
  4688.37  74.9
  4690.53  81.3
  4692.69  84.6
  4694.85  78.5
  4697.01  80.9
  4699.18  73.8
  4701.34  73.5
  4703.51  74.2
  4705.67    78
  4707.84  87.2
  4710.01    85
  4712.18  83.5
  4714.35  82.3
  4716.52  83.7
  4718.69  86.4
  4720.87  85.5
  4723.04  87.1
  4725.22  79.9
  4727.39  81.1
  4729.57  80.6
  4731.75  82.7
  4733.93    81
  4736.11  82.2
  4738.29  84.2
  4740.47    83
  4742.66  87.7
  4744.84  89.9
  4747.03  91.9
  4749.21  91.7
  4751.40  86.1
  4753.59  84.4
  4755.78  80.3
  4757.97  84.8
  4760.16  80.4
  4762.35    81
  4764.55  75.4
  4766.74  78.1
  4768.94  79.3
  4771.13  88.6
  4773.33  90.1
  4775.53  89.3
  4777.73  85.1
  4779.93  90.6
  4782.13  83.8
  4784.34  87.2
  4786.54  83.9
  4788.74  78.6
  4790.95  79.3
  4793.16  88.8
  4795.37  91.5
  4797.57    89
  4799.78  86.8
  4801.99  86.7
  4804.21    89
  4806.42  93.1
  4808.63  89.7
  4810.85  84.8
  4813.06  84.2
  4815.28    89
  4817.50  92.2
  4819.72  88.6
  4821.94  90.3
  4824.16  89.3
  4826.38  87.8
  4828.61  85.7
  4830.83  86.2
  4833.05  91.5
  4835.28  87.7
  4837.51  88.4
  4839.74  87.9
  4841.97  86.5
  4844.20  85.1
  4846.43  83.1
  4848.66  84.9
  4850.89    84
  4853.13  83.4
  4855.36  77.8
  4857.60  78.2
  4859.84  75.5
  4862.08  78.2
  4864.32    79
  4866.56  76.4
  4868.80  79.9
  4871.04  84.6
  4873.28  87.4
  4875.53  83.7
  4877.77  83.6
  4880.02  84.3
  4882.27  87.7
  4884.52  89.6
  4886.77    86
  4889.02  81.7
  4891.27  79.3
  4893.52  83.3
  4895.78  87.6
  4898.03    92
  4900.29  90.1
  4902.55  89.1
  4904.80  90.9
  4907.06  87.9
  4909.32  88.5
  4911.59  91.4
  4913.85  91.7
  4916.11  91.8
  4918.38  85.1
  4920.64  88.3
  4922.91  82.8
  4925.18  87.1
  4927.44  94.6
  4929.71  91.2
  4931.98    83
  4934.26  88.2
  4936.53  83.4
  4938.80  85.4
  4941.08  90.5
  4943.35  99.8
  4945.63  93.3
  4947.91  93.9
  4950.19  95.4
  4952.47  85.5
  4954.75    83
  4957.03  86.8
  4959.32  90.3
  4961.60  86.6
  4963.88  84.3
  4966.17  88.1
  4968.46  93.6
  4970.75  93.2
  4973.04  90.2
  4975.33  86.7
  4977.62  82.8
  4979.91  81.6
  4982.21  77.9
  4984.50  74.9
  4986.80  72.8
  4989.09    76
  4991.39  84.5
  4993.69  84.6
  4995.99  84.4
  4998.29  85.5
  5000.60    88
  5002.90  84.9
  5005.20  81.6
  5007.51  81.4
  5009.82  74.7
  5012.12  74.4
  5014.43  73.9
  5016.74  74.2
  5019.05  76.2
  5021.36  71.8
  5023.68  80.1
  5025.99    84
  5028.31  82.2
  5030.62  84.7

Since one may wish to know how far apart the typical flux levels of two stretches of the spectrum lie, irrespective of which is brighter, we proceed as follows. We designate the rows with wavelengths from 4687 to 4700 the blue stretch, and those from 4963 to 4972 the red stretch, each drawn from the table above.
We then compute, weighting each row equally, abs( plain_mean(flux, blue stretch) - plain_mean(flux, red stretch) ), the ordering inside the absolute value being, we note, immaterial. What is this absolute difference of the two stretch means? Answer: 10.8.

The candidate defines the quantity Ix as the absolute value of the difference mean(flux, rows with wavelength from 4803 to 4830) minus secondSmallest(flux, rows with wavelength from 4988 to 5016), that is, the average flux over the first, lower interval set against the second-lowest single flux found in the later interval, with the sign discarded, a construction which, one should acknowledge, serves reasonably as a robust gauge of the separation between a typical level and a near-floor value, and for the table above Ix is 14.2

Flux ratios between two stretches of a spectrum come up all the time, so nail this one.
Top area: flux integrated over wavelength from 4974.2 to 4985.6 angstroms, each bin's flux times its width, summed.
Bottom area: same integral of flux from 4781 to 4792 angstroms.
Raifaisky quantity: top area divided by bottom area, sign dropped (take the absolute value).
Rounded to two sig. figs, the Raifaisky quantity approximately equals 1.0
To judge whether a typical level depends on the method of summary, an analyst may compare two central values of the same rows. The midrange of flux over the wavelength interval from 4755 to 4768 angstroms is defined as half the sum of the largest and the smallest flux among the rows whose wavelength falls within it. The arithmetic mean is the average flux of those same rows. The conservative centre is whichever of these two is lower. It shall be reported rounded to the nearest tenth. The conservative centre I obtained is 80.0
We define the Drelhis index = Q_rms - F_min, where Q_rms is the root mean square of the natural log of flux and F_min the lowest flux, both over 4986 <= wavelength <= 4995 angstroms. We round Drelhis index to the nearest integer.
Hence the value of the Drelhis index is -68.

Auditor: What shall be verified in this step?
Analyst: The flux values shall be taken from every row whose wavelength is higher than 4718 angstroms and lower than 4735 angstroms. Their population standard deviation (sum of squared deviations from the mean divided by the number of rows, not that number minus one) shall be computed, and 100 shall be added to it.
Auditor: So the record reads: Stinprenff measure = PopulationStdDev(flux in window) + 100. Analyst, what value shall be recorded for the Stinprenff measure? 103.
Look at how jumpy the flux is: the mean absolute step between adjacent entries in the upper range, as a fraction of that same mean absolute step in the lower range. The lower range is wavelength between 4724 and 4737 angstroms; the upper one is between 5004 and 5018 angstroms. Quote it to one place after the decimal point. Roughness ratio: 1.2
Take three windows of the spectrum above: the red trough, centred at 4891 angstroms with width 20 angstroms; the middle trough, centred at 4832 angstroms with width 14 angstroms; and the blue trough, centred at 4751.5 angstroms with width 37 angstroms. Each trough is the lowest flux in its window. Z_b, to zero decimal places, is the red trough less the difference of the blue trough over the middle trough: 90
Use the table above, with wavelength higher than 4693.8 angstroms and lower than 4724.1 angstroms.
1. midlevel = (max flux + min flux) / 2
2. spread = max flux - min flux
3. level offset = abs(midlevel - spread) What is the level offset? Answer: 67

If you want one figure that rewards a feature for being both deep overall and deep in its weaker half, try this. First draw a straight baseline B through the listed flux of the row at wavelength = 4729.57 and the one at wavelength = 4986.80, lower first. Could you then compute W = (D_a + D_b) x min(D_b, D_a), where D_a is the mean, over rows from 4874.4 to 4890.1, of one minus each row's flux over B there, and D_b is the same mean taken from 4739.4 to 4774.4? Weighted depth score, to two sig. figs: 0.022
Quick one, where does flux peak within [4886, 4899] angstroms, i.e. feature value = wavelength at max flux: 4898.03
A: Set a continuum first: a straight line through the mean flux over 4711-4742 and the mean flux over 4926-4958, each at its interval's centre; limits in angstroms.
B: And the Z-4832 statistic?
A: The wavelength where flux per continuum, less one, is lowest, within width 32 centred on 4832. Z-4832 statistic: 4846.43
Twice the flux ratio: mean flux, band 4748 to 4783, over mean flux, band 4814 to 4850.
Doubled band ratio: 1.92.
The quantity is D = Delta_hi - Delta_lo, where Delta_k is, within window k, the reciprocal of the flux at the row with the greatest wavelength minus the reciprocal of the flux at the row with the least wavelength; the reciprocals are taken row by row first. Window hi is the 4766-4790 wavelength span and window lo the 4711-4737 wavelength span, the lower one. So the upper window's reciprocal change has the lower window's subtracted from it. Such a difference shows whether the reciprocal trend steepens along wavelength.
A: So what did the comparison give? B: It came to -0.0003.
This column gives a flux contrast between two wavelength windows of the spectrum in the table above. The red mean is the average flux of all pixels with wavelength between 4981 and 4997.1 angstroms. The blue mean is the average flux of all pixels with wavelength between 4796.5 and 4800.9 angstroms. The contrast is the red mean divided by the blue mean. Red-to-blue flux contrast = 0.90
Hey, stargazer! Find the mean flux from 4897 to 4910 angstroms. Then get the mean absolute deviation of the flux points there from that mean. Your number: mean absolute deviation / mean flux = 0.01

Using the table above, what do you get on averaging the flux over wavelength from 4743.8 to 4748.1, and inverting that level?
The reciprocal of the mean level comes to 0.0110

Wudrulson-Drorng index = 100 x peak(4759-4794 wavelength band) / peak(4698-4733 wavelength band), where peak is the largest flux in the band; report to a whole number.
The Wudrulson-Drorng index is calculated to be 104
